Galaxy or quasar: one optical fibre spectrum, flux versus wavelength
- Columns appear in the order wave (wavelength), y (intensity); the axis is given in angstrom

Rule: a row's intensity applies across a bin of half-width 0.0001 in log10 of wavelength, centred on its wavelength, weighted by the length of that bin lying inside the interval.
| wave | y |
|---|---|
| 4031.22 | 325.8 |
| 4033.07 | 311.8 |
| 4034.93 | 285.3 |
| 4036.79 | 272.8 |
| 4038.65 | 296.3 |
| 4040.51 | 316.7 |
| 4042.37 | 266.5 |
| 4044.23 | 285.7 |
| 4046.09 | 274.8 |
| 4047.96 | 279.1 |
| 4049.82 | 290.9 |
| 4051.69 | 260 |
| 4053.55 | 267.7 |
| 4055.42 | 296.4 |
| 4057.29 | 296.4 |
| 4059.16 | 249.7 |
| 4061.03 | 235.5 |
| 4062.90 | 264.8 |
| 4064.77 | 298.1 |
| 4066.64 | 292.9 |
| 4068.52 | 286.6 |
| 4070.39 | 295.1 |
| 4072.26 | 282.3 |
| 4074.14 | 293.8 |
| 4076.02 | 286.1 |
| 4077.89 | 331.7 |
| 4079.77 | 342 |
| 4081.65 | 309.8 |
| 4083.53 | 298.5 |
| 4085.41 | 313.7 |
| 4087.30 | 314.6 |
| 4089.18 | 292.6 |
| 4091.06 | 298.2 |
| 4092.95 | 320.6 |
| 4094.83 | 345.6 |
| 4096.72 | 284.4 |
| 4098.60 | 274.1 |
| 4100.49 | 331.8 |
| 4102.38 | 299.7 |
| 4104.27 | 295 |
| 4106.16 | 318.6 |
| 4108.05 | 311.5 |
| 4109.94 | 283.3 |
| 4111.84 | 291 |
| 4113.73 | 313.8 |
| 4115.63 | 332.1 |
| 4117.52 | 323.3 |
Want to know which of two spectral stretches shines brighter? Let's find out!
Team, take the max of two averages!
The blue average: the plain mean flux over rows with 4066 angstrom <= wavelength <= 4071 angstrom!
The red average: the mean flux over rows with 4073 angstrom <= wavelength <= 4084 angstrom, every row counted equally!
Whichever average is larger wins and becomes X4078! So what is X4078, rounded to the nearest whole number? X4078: 310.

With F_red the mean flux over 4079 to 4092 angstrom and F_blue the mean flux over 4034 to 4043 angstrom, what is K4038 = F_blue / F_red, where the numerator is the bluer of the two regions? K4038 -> 0.93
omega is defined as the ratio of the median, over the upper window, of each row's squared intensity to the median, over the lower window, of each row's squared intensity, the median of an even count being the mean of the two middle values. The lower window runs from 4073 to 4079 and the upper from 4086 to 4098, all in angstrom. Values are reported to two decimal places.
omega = 1.09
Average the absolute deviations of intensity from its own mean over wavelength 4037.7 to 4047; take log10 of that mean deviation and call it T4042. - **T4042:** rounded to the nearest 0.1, 1.2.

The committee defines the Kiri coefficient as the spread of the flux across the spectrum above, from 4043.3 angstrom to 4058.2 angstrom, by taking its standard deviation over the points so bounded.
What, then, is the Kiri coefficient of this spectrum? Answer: 13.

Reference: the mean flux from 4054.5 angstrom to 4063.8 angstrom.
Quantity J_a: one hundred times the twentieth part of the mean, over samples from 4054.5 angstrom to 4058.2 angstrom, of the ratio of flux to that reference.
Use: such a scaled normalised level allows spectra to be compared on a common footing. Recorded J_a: 5.52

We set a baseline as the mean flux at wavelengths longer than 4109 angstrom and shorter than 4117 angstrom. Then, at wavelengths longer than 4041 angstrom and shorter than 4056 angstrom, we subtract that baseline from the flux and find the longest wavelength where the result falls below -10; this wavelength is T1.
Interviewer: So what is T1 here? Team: 4053.55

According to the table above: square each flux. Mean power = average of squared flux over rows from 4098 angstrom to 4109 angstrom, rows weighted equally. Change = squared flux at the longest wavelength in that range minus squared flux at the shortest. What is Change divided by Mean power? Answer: 0.2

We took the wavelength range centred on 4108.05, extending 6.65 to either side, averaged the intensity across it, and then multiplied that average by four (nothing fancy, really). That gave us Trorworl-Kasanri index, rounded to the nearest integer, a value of 1207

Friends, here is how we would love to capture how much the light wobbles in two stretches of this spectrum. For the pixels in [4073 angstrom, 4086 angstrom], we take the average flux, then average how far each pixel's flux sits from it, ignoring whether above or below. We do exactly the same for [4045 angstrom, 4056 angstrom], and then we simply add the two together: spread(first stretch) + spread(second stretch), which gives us 26.4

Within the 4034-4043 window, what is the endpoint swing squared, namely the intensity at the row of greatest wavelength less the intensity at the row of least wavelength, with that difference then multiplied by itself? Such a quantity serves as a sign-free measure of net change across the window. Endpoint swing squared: 353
